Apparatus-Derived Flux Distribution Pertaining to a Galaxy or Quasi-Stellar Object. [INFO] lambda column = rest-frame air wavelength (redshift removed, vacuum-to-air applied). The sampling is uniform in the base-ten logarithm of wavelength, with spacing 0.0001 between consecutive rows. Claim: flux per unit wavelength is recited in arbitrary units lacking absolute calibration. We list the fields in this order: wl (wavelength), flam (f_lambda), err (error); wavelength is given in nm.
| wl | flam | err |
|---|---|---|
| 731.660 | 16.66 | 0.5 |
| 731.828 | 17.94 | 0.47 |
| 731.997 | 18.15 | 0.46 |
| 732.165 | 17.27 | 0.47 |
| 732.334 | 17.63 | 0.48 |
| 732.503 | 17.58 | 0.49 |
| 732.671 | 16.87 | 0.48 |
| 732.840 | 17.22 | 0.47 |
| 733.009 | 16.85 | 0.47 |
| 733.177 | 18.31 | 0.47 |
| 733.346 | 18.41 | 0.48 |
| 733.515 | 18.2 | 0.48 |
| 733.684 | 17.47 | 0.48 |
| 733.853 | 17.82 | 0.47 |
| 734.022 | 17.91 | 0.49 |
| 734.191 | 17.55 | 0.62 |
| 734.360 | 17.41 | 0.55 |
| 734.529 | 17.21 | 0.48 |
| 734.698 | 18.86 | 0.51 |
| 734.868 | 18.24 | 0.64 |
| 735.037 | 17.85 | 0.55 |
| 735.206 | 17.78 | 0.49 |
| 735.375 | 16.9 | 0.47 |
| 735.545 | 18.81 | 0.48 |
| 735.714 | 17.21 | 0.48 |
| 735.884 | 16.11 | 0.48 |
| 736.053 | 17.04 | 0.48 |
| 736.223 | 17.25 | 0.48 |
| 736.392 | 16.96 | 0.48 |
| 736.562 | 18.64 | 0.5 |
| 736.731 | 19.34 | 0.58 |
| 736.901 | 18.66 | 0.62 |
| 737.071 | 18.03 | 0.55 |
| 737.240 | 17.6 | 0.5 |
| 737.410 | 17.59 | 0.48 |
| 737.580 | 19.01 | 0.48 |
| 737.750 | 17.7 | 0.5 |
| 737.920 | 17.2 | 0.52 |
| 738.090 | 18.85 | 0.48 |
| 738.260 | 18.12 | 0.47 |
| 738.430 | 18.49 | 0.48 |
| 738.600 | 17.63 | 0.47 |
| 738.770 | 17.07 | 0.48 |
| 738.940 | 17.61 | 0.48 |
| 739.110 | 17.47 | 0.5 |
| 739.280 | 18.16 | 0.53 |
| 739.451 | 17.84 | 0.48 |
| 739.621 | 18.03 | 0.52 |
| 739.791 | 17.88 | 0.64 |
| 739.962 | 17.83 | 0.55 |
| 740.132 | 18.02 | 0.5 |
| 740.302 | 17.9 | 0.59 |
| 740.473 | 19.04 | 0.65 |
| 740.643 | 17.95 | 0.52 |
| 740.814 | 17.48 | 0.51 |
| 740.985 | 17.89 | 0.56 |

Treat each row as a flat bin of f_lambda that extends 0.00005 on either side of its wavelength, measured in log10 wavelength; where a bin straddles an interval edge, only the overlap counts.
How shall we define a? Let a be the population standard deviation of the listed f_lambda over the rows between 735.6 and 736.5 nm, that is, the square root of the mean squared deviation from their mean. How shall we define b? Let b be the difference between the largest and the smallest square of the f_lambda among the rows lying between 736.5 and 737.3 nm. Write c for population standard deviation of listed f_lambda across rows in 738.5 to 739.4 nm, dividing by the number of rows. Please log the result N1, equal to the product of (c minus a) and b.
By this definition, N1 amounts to -4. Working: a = 0.42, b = 64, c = 0.35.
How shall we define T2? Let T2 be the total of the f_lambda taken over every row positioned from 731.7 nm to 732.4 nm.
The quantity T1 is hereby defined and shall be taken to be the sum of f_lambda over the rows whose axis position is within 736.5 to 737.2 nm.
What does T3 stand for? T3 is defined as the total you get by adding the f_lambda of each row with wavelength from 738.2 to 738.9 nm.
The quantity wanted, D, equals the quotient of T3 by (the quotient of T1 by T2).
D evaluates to 67.8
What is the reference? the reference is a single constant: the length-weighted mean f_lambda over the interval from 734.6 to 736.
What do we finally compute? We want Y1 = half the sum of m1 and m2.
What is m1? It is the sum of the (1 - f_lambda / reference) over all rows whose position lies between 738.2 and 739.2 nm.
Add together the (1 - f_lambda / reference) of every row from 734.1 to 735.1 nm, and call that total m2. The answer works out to -0.03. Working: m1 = -0.01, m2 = -0.05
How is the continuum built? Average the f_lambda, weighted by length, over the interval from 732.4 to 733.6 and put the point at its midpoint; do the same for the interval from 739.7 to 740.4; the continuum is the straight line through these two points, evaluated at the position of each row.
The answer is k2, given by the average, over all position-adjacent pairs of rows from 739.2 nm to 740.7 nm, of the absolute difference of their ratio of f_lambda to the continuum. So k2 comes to 0.023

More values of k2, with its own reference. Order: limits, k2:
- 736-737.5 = 0.033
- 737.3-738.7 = 0.055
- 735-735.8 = 0.063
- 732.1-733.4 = 0.027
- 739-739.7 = 0.022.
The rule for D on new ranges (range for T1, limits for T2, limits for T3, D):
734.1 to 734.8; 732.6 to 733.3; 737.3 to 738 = 69.7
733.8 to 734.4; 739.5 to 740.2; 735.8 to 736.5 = 68.4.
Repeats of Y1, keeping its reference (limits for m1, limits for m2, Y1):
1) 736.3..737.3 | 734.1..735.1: -0.11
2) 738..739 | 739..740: -0.07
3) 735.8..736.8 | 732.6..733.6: 0.03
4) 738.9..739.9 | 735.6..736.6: 0.06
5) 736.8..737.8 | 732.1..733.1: 0.01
